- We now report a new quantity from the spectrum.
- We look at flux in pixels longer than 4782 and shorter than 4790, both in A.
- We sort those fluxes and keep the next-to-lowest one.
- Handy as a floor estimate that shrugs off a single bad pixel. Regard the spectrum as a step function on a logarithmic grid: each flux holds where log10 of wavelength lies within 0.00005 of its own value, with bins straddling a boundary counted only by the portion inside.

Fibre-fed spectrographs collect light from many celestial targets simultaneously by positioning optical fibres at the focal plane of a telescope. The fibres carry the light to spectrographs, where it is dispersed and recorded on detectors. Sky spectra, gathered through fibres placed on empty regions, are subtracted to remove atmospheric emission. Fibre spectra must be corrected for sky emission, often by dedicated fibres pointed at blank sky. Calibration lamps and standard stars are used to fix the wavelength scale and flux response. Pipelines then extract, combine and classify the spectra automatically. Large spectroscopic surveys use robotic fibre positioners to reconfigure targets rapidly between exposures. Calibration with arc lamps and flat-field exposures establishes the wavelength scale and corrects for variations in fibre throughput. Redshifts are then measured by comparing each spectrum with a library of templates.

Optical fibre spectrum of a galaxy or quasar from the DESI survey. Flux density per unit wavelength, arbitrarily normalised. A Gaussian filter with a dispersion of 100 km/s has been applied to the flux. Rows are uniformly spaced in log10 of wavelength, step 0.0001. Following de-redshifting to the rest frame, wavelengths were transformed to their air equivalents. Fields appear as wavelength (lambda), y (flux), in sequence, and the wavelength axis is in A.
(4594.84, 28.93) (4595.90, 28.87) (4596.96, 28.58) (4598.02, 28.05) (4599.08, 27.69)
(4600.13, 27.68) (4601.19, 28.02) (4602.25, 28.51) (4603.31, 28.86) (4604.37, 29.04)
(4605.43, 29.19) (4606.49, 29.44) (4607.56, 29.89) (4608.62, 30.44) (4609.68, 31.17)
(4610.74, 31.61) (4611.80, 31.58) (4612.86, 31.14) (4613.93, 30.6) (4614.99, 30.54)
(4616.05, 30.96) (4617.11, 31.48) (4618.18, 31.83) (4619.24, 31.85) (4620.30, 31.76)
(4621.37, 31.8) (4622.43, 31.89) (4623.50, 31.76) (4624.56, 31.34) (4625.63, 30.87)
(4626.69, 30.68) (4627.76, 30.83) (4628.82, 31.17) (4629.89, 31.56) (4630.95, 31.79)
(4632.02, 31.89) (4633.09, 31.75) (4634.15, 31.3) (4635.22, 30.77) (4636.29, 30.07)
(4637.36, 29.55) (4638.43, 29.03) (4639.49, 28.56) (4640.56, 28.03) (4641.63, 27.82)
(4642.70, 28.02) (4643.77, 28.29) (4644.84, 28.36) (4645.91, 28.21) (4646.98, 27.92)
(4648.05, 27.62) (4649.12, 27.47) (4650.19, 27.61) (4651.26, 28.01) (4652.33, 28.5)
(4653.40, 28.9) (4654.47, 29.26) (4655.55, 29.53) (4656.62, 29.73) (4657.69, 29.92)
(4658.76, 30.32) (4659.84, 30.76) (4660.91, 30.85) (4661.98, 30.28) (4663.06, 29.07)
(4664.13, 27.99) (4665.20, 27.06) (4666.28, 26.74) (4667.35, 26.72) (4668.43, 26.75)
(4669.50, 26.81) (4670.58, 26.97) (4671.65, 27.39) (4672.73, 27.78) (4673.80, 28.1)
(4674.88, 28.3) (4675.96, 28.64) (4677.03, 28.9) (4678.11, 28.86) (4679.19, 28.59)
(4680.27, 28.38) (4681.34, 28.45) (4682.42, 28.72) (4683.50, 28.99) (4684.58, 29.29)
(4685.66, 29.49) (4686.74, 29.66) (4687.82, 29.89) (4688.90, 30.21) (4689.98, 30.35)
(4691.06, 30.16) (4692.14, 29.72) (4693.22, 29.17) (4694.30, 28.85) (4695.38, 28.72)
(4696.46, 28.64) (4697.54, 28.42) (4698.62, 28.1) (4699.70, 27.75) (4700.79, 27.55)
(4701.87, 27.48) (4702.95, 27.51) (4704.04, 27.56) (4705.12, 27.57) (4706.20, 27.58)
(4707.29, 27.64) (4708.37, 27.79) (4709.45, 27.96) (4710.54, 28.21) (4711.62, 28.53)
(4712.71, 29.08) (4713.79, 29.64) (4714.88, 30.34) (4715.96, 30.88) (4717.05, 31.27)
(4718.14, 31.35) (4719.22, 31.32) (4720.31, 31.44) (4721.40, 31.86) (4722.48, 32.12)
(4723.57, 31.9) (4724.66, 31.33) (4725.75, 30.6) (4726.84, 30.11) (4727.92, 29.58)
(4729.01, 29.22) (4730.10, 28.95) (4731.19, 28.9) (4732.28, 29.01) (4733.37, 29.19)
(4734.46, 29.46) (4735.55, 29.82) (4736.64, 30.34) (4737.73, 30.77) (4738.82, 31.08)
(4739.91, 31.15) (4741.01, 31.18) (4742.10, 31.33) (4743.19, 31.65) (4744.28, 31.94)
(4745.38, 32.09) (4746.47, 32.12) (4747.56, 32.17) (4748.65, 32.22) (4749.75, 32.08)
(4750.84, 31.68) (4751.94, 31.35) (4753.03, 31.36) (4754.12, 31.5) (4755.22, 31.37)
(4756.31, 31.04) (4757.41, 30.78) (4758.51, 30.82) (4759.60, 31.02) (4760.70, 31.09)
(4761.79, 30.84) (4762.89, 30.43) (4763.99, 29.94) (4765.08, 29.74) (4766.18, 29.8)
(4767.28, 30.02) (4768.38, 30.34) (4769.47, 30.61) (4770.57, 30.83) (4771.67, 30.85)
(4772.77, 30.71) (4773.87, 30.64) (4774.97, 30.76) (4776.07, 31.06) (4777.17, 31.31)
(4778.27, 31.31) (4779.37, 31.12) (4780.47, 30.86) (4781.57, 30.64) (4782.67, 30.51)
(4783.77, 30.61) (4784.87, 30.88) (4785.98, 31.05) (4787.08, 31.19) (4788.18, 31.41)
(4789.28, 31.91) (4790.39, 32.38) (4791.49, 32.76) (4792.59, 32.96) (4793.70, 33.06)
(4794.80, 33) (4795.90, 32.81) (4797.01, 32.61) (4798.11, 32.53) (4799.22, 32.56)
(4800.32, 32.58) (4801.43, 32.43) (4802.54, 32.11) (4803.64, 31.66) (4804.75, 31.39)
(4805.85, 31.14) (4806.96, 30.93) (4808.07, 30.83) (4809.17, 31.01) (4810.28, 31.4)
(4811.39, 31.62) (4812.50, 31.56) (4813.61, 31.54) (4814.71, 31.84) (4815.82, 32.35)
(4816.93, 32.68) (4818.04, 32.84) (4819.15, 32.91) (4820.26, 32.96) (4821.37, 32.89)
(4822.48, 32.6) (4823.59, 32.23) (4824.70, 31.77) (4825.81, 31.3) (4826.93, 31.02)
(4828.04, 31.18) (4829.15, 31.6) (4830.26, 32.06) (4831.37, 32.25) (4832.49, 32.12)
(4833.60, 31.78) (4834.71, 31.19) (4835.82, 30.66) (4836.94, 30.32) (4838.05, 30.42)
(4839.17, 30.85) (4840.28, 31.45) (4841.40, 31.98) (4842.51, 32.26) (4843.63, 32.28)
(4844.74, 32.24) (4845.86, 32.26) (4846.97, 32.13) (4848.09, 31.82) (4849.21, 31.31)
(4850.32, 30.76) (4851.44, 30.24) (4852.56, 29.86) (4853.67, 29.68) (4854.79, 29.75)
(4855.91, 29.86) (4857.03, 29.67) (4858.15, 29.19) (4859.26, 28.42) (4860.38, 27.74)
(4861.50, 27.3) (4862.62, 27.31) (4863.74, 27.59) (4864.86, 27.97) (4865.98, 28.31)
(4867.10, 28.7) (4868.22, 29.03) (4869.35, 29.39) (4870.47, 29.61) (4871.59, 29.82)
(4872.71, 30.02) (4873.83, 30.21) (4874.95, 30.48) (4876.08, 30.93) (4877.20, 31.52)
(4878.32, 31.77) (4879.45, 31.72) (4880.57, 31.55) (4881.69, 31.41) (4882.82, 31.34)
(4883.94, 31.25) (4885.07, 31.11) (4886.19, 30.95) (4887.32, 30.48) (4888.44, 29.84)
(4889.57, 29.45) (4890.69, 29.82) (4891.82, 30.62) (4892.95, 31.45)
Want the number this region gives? 30.61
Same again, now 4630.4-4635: 31.75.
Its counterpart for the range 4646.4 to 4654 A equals 27.61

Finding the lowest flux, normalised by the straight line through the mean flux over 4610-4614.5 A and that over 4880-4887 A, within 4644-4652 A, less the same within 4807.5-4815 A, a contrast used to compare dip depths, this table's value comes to -0.11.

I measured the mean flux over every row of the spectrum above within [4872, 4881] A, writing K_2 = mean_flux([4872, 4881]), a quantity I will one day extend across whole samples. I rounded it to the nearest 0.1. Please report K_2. 31.0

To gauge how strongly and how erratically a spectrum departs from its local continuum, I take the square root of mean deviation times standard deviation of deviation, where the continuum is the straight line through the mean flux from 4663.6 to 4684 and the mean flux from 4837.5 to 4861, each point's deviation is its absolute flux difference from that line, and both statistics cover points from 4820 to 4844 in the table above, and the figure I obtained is 1.0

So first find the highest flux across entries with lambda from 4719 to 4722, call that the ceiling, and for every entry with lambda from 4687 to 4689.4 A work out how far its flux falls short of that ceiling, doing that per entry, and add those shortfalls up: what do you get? 3.6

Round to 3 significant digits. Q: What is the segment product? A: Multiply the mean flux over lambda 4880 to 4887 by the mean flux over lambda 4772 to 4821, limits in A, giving 992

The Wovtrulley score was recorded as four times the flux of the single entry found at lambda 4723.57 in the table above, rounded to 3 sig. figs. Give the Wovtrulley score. 128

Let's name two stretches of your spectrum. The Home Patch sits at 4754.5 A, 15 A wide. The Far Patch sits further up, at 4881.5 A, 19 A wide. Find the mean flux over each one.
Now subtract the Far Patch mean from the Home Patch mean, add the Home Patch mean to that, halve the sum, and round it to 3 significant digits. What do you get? 16.0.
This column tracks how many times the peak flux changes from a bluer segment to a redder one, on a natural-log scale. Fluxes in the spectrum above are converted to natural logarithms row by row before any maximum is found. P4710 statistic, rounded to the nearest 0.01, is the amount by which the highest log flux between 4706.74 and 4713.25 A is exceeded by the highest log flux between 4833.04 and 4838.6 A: 0.09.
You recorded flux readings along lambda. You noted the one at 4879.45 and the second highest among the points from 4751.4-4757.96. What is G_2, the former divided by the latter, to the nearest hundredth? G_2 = 1.01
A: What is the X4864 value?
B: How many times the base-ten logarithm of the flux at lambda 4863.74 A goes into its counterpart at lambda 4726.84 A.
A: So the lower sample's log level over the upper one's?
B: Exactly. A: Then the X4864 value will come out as 1.03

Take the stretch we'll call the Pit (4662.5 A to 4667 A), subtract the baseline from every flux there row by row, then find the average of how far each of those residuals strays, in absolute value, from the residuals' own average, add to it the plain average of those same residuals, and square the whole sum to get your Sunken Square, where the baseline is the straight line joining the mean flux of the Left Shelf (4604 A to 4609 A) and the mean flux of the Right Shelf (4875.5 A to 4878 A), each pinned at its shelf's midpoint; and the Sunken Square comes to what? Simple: 2.0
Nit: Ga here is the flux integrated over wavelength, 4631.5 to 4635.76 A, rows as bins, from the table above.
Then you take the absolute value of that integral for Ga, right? 134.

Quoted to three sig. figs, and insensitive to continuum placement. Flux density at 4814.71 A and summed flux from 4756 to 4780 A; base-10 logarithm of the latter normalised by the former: 1.33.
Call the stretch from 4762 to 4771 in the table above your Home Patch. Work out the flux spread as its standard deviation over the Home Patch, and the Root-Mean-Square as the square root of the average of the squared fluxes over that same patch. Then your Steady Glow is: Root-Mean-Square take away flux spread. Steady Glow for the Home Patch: 29.8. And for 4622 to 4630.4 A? 30.8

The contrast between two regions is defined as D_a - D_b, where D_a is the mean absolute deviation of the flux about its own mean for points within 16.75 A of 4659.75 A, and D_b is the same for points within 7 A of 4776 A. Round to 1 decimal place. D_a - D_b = 0.8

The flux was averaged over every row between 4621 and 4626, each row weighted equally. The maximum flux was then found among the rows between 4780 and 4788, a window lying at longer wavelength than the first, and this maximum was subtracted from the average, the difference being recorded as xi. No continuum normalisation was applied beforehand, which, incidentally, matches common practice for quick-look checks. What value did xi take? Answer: 0.3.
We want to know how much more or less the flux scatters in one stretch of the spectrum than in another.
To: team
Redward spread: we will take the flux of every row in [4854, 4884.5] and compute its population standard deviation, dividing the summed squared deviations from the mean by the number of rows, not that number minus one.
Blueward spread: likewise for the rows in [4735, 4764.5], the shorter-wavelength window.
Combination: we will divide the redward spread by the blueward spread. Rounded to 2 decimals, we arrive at 2.20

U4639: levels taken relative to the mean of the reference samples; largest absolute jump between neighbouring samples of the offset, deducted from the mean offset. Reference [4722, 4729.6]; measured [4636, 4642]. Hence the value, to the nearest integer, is -2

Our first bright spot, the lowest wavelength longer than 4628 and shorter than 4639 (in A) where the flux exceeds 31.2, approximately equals 4629.89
